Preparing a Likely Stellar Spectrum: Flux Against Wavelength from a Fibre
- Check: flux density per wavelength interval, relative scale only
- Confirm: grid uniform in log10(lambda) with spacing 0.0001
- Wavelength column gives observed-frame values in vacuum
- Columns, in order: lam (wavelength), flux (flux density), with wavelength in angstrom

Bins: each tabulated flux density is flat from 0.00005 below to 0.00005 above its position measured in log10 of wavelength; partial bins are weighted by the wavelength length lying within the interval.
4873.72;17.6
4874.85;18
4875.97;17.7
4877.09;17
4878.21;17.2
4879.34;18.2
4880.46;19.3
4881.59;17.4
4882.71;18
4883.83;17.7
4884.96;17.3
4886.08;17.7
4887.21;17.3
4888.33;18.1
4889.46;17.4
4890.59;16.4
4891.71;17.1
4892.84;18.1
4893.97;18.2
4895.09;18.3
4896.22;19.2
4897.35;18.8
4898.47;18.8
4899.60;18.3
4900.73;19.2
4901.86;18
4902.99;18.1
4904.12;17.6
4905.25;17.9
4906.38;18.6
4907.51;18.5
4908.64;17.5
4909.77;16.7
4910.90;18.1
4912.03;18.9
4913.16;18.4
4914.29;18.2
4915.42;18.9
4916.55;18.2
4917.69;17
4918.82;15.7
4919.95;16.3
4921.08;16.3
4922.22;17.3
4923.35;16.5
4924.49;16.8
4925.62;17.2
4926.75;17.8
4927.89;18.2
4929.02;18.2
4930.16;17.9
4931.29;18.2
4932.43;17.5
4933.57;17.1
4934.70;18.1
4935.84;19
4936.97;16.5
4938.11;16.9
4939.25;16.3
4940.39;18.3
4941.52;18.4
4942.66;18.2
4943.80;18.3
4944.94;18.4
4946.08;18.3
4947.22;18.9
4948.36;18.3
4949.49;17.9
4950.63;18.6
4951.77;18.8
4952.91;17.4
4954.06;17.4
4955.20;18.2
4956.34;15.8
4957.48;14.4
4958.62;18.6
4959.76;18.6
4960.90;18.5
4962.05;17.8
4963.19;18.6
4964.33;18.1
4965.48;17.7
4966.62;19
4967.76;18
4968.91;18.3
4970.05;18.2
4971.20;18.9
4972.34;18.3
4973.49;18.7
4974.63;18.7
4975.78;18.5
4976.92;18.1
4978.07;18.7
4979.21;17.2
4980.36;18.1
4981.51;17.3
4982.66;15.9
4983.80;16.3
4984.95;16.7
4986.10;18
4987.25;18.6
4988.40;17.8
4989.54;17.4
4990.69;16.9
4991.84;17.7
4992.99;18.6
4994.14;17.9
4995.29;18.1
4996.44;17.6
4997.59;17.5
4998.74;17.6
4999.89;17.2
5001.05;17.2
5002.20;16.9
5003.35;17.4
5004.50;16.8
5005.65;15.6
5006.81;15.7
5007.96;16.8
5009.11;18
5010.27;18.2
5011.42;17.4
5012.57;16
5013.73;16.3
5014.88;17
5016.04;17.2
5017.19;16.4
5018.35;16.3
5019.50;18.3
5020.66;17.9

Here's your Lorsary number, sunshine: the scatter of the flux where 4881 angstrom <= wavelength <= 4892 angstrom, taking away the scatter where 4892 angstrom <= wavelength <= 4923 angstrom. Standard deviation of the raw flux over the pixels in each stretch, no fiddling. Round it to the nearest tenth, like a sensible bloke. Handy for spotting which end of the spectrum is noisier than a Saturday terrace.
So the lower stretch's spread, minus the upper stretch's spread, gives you -0.4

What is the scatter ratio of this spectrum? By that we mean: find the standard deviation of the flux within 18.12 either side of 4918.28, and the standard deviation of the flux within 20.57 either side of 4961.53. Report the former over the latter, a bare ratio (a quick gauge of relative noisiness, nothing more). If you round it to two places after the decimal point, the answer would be 0.98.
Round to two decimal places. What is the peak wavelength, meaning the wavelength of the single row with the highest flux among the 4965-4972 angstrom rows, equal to 4966.62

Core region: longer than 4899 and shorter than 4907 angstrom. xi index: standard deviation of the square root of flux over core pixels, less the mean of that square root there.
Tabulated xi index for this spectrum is -4.21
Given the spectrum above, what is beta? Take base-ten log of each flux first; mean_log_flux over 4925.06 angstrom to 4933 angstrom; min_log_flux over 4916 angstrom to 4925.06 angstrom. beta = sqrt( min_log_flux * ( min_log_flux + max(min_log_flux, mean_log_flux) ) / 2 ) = 1.210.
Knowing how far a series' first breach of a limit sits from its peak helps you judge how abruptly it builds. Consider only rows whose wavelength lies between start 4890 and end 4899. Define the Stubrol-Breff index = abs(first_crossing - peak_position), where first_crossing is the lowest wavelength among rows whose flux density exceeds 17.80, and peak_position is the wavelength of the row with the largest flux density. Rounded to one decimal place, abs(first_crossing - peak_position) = 3.4 angstrom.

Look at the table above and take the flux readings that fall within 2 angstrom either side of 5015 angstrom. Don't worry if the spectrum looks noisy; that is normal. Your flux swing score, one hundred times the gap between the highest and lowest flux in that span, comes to 90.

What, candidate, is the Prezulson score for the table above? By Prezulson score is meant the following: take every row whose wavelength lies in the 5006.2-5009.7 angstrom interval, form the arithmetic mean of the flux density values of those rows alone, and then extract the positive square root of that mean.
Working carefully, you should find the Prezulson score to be 4.10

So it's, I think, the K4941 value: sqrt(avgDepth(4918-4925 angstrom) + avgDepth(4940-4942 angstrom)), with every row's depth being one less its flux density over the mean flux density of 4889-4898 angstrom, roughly 0.24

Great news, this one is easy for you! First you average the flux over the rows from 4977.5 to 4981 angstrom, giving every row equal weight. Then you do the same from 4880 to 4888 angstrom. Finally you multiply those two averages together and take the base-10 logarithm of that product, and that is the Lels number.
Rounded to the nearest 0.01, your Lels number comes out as 2.51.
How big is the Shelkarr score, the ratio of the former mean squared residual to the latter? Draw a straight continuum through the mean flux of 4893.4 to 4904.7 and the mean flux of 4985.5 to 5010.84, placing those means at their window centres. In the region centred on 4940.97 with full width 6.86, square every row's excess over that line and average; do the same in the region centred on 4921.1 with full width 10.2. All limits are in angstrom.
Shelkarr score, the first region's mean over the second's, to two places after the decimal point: 0.32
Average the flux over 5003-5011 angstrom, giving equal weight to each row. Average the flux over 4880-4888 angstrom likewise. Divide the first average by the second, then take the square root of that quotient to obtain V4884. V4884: 0.97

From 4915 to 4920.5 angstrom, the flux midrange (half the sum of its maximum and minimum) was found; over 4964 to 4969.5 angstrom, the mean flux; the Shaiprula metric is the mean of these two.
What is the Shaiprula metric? 17.8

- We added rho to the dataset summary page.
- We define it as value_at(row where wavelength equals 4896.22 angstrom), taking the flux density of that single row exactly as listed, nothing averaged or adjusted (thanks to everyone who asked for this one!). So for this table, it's 19.2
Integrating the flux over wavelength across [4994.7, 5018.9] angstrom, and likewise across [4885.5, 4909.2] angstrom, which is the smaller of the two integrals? 412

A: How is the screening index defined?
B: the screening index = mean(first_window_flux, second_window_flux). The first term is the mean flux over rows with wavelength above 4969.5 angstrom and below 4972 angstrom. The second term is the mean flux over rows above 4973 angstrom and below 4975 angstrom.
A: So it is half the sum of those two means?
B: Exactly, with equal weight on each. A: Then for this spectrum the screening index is 18.6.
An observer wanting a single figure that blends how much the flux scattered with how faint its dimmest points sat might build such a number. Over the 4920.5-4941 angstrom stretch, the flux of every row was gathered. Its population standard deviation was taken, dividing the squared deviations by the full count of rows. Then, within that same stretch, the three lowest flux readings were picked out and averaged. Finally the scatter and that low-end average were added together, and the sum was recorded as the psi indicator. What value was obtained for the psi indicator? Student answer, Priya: 17.1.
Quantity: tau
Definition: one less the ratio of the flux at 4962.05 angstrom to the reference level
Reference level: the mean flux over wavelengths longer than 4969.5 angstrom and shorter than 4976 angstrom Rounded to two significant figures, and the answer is 0.040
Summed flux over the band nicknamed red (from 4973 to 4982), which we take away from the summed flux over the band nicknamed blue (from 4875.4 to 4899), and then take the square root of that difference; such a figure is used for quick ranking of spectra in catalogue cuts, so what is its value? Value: 15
